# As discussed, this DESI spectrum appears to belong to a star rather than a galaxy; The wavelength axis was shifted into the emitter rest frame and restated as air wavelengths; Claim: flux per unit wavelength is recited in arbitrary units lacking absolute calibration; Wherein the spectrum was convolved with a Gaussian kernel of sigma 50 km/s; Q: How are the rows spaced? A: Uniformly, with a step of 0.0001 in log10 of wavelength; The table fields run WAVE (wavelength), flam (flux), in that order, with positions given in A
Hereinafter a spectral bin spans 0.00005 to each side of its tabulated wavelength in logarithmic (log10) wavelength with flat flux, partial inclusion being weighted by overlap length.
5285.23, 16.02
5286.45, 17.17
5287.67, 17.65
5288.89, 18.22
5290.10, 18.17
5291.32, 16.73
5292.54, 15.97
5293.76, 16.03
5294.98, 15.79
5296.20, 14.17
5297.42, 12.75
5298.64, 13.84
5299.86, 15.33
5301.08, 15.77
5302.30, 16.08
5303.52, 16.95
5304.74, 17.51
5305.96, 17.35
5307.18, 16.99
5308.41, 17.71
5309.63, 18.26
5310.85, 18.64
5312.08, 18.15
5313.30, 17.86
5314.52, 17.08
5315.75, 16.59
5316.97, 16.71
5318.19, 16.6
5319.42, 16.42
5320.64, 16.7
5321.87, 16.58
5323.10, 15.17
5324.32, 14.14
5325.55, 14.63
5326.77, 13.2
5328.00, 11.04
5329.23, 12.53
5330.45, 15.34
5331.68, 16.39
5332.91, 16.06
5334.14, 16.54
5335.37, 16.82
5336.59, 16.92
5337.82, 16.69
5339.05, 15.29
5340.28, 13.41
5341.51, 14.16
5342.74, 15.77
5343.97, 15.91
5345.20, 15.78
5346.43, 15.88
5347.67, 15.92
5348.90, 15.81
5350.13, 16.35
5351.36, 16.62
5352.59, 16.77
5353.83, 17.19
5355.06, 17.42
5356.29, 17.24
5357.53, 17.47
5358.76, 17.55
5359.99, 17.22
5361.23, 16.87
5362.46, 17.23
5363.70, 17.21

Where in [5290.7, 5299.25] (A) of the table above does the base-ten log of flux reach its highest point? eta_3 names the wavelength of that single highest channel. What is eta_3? 5291.32 A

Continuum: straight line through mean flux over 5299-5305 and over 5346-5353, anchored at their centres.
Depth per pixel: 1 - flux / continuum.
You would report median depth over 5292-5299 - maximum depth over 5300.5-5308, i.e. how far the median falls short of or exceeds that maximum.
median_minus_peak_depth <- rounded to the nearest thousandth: 0.049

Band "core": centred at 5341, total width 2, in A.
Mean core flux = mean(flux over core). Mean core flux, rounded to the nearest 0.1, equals 13.8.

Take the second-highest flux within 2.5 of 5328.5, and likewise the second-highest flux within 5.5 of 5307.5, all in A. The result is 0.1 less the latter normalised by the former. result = -1.283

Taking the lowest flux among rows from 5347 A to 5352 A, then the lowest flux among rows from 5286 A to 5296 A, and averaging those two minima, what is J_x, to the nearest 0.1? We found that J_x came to 15.8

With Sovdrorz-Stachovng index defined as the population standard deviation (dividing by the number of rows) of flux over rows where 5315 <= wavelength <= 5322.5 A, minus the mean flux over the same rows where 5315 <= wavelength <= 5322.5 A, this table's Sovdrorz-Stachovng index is -16.5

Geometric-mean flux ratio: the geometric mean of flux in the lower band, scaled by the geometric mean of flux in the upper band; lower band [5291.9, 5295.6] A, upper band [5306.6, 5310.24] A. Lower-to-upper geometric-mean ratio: 0.90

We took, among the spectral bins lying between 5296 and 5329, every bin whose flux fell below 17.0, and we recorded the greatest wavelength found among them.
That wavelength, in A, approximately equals 5328.00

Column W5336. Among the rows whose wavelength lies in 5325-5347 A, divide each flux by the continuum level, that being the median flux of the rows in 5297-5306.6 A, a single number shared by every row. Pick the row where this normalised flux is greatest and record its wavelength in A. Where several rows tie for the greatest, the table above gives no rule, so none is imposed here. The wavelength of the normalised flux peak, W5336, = 5336.59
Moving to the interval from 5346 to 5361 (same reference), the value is 5358.76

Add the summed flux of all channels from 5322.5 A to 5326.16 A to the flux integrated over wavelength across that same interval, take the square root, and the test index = 9.9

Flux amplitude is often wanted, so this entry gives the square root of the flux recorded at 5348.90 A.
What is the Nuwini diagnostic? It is 3.98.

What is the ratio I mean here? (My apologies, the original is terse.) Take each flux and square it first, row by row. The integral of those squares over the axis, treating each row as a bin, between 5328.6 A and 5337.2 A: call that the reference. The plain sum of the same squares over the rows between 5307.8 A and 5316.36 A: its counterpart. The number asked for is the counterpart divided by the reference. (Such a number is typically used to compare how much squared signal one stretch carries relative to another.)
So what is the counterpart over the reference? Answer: 1.02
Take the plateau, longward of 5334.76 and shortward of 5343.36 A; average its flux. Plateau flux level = 15.6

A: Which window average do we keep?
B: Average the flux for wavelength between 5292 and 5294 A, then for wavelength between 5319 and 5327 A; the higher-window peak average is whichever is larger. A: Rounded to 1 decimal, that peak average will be 16.0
